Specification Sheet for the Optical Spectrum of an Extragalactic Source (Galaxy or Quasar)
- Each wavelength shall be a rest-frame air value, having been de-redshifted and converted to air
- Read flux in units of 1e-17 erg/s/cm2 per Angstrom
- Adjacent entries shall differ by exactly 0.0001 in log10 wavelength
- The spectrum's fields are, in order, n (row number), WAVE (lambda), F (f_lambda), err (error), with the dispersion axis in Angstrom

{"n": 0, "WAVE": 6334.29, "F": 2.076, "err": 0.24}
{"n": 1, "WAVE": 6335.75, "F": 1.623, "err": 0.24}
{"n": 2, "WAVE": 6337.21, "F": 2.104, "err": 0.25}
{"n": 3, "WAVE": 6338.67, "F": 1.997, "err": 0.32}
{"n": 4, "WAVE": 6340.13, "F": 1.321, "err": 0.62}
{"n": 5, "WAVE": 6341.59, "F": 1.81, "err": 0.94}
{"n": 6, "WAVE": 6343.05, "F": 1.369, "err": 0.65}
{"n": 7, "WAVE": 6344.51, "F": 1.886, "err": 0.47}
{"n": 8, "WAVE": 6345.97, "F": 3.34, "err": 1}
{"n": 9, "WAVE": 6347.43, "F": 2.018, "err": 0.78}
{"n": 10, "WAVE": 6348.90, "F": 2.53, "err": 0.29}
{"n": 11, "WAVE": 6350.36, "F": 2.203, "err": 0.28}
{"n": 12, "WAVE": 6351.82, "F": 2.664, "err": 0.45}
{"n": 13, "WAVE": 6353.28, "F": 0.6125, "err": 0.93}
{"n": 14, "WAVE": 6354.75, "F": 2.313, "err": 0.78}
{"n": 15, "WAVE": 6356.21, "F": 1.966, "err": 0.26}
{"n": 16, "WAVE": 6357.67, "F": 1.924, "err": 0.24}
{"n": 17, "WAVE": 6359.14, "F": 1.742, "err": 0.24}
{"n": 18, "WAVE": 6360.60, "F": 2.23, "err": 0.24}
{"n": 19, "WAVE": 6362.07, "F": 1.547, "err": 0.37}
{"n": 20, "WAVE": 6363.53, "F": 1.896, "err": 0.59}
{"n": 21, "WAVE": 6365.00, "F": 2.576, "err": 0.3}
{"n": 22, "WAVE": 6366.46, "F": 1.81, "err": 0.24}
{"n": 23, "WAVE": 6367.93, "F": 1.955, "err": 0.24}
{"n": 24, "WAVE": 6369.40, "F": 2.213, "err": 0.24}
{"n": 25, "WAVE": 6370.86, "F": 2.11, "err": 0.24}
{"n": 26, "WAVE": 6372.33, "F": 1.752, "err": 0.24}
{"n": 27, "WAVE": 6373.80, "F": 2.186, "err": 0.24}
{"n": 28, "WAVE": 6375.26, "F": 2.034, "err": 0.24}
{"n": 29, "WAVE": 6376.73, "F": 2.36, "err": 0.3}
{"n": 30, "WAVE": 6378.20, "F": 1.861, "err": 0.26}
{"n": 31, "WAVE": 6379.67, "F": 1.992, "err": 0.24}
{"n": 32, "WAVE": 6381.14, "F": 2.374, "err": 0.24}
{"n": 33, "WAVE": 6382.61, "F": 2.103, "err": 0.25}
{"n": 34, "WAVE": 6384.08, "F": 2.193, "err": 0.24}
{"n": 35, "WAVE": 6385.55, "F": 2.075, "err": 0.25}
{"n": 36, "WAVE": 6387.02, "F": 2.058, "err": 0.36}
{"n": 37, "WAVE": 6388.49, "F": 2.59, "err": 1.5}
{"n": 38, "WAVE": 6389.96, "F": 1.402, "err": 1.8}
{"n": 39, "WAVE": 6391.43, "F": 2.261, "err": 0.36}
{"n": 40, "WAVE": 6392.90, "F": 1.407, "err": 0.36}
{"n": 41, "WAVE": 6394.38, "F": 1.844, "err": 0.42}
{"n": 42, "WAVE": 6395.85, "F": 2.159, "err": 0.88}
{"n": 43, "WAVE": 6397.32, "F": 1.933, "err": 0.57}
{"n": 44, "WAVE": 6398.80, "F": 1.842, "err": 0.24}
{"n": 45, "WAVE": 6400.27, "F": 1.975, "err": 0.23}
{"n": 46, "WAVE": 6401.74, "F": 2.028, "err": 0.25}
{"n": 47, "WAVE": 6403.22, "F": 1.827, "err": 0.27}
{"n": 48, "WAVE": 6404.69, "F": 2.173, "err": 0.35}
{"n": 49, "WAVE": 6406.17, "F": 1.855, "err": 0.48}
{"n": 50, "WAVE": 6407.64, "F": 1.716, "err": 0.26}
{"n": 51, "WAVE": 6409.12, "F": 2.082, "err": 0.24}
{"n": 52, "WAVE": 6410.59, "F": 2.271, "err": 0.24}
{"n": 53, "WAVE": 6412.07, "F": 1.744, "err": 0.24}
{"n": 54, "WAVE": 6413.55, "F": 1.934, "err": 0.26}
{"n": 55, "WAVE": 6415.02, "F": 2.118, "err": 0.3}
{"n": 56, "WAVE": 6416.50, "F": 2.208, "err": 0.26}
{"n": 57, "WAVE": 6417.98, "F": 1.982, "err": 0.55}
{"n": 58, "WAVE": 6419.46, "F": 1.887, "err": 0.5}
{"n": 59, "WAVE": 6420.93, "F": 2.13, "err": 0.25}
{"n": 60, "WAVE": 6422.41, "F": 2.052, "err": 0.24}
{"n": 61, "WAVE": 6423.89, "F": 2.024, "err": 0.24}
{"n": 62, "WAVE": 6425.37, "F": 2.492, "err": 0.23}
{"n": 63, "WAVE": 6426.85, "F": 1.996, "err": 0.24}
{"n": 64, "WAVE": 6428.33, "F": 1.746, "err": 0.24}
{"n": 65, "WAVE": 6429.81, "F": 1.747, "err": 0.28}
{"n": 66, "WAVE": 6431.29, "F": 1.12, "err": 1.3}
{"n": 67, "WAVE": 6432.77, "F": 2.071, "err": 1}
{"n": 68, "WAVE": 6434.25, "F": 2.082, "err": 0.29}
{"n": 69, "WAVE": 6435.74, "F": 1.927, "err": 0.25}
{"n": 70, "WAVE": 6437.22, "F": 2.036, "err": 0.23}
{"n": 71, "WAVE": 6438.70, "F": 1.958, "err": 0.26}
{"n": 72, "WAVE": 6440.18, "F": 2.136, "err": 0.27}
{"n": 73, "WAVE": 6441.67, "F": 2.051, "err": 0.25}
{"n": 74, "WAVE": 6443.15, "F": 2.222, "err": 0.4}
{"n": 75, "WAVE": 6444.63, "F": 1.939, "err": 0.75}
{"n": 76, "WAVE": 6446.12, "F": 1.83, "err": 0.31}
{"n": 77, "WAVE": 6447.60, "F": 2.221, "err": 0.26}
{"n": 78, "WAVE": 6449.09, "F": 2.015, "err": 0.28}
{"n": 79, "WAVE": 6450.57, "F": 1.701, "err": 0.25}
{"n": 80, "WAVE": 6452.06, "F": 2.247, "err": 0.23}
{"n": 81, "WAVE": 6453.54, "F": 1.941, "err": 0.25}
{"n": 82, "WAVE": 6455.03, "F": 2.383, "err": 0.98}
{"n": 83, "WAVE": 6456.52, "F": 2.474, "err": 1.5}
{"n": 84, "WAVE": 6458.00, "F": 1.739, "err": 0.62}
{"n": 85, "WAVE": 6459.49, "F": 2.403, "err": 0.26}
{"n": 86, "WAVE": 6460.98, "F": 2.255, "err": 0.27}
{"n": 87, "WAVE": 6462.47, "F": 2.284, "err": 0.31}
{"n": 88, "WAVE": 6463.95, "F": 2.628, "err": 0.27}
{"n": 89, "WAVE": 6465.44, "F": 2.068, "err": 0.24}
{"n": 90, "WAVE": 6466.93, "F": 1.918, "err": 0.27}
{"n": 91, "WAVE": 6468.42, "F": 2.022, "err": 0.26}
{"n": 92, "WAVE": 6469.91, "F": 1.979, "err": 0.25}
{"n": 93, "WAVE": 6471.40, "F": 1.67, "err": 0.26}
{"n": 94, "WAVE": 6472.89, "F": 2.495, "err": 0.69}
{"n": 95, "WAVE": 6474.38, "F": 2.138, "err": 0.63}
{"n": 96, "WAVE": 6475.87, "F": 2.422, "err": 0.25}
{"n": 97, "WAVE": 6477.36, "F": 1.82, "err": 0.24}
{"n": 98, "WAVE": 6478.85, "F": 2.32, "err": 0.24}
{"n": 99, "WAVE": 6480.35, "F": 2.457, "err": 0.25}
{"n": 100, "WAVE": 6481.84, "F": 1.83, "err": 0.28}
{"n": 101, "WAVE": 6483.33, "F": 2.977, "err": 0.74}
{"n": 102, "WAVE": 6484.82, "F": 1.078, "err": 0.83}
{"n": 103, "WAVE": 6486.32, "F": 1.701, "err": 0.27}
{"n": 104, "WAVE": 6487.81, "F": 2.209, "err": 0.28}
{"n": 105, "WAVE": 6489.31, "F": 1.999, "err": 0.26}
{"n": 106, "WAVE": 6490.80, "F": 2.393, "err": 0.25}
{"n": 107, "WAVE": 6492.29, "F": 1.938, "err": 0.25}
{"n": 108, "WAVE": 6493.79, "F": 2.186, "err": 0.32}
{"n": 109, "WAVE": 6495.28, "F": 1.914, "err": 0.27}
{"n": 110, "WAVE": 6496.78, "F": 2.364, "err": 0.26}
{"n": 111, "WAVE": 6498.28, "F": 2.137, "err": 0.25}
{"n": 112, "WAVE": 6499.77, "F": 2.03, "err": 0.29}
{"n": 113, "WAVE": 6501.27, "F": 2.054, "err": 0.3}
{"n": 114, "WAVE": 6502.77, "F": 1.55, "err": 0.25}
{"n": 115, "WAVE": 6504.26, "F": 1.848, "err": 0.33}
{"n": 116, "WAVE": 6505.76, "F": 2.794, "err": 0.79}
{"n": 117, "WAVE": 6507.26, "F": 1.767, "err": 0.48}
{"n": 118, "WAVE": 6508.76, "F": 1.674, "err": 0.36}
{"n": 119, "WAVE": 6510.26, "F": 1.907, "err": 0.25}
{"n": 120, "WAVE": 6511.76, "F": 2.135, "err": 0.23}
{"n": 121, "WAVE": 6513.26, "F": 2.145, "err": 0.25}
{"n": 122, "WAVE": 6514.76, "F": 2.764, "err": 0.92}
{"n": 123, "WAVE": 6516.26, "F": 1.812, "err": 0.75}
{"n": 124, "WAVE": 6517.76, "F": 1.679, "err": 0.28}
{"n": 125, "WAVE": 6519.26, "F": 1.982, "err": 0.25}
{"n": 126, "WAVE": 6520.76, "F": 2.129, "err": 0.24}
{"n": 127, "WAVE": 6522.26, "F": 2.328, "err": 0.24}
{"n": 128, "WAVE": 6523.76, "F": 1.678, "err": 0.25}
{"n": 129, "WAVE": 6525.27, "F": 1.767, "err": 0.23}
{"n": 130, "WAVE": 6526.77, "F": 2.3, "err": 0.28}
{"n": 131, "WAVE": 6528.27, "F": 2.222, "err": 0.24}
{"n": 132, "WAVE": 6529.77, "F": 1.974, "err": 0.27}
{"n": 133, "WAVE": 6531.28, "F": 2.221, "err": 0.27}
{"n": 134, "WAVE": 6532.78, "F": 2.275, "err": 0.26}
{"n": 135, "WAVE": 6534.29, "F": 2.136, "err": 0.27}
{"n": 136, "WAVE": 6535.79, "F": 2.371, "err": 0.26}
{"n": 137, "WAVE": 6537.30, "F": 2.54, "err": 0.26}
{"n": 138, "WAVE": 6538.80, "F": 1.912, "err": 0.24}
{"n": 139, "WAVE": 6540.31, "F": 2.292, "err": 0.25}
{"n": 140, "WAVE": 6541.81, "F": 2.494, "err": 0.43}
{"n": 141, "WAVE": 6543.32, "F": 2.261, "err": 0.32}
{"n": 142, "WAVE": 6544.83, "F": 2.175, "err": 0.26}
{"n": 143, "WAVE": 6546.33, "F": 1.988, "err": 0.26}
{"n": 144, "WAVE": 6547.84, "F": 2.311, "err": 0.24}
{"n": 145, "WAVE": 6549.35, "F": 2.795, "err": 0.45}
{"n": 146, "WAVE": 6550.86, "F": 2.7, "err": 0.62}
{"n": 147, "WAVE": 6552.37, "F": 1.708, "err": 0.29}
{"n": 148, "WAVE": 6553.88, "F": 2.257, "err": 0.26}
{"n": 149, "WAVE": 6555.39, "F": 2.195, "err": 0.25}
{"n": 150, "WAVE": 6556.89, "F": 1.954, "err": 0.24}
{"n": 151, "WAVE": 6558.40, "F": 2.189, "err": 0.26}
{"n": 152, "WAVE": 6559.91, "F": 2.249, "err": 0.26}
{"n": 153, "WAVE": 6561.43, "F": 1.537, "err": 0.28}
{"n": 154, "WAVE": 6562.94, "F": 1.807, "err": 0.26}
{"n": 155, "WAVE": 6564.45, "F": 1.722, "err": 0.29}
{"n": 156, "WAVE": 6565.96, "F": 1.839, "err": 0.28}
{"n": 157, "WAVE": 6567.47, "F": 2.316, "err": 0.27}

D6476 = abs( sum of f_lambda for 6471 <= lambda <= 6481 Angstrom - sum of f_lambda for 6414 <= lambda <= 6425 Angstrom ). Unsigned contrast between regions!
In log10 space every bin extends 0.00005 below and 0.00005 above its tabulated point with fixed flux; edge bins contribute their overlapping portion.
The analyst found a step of 0.92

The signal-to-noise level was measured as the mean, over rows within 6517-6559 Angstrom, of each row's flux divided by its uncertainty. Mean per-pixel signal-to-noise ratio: 7.9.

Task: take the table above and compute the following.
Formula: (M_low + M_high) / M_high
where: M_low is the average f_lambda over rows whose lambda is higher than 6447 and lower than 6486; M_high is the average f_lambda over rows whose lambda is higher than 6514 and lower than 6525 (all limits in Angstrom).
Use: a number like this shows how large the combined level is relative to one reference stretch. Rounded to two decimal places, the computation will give 2.04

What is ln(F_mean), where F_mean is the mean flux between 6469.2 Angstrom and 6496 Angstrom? 0.735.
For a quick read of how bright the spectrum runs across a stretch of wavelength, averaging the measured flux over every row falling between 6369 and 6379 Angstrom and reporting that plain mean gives 2.07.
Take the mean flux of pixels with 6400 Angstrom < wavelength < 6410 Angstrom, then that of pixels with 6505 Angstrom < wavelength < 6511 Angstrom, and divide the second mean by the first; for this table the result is 1.04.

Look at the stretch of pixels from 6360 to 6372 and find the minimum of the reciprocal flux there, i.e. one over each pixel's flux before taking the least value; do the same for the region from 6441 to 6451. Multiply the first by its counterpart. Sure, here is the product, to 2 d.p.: 0.17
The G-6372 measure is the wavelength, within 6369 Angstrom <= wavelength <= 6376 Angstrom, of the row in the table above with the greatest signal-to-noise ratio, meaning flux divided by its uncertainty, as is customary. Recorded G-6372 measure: 6369.40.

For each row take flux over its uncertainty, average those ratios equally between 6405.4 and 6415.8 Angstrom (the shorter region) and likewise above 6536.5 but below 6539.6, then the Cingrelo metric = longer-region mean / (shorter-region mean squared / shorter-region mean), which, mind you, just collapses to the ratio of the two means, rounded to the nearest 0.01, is 1.23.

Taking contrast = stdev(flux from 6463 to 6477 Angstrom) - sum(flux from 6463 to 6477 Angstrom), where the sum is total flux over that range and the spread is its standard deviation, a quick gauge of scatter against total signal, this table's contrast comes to -19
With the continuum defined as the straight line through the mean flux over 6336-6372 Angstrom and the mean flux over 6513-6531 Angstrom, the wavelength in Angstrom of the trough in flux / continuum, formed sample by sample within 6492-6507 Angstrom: 6502.77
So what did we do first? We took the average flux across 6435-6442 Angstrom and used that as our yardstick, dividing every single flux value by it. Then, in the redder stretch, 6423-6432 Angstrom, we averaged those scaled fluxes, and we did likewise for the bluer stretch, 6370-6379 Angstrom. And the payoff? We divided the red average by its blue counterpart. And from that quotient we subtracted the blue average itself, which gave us -0.11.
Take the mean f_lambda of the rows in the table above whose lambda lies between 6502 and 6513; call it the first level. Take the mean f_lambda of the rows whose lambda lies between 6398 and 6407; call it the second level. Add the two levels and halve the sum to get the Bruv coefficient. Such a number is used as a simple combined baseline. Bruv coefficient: 1.95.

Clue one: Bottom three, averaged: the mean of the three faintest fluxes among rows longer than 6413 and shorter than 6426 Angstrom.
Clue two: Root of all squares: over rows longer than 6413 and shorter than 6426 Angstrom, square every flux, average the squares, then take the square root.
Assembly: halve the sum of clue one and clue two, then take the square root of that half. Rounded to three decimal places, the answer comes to 1.420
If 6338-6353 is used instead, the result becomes 1.359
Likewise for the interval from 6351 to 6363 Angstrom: 1.277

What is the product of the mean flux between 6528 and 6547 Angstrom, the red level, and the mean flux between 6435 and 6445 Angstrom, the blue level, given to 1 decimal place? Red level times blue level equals 4.5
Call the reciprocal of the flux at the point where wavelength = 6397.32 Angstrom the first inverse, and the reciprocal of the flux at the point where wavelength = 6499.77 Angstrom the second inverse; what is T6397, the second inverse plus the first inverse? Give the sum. 1.01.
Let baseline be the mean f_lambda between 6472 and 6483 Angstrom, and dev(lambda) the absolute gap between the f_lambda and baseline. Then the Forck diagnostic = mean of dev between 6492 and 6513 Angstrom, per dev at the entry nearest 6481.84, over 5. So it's 0.2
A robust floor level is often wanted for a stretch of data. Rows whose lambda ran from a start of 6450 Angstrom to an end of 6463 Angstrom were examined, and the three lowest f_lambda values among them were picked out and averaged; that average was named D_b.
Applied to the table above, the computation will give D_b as 1.79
